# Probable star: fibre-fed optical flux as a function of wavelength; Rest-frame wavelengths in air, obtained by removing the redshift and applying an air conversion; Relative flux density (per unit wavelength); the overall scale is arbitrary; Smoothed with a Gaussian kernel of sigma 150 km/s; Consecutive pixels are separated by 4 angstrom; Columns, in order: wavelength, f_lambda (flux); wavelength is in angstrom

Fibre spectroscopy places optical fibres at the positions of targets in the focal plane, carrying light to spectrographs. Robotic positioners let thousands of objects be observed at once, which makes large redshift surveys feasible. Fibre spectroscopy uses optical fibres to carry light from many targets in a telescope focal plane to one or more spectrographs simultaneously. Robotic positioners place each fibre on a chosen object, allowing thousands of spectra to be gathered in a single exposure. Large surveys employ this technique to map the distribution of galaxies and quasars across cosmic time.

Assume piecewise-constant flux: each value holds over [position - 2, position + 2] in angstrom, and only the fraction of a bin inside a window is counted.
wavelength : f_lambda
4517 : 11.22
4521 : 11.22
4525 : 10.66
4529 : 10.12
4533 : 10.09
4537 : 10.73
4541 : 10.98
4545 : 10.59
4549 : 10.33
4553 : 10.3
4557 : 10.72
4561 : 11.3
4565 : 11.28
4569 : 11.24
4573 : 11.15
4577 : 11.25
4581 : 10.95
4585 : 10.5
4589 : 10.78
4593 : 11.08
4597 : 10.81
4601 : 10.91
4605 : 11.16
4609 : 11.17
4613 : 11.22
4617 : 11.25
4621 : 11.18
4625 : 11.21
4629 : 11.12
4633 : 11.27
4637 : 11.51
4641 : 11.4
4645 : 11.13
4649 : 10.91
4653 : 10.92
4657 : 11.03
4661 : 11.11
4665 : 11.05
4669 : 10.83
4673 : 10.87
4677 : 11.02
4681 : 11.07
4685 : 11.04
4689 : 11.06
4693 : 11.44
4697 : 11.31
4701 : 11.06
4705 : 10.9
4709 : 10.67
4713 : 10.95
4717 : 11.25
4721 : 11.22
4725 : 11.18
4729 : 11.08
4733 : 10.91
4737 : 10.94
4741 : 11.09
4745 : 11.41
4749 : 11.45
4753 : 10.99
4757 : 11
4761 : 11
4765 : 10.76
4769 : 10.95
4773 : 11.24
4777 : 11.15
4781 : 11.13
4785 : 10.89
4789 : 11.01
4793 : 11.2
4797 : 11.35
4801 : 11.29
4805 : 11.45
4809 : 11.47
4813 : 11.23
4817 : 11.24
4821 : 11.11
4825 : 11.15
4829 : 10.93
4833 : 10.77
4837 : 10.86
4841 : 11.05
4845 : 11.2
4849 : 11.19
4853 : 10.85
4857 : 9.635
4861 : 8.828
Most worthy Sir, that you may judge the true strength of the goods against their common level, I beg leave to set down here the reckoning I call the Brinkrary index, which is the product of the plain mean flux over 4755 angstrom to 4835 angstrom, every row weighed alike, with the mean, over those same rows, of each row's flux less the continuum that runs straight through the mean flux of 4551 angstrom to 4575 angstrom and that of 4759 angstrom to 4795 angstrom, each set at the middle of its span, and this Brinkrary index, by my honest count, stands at 0.8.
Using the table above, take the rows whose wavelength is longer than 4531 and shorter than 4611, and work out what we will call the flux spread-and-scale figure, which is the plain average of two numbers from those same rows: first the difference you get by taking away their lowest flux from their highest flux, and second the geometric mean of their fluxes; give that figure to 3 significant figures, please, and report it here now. 6.04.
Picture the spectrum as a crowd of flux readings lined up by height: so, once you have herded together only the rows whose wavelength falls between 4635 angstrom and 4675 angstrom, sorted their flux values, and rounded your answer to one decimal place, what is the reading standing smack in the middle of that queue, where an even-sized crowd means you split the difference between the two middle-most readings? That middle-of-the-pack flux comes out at 11.0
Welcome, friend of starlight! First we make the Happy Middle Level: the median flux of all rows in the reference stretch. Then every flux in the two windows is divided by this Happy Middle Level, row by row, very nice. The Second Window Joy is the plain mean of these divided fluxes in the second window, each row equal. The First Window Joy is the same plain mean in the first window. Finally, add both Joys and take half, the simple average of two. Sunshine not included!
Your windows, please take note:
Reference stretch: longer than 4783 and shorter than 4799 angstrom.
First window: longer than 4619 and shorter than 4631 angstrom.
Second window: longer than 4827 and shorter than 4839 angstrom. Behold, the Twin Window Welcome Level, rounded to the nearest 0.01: 0.99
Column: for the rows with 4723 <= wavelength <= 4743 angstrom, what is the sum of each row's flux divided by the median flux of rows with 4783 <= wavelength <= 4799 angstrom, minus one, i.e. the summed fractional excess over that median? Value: -0.03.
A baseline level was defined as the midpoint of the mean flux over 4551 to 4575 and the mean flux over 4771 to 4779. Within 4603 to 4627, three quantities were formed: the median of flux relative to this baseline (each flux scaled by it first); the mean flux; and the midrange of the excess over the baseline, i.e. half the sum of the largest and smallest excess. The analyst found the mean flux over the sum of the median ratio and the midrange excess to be 10.0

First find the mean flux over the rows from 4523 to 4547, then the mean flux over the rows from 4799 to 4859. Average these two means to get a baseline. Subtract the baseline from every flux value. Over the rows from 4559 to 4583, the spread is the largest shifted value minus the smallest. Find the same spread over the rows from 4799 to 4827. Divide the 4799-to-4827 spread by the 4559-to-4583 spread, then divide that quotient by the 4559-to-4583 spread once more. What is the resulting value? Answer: 2.9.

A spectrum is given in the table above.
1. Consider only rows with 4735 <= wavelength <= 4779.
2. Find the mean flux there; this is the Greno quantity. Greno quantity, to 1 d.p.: 11.1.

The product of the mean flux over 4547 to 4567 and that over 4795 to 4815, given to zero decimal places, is 123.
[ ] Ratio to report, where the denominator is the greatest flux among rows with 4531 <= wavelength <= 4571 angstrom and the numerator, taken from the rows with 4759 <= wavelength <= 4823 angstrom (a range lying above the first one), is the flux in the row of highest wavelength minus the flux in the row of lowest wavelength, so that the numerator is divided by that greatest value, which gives 0.01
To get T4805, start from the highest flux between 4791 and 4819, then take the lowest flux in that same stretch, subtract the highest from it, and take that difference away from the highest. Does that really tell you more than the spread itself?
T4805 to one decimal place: 11.7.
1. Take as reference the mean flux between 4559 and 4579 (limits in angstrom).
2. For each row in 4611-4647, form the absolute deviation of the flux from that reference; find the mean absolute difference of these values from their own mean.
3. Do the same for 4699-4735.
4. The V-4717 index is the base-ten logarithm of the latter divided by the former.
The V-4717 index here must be 0.35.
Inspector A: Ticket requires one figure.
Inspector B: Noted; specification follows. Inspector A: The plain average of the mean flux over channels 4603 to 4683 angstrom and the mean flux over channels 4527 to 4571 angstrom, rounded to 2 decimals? 10.91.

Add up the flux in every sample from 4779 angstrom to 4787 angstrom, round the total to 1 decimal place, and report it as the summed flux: 22.0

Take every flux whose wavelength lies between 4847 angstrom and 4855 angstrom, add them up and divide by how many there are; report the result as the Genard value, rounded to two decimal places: 11.02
